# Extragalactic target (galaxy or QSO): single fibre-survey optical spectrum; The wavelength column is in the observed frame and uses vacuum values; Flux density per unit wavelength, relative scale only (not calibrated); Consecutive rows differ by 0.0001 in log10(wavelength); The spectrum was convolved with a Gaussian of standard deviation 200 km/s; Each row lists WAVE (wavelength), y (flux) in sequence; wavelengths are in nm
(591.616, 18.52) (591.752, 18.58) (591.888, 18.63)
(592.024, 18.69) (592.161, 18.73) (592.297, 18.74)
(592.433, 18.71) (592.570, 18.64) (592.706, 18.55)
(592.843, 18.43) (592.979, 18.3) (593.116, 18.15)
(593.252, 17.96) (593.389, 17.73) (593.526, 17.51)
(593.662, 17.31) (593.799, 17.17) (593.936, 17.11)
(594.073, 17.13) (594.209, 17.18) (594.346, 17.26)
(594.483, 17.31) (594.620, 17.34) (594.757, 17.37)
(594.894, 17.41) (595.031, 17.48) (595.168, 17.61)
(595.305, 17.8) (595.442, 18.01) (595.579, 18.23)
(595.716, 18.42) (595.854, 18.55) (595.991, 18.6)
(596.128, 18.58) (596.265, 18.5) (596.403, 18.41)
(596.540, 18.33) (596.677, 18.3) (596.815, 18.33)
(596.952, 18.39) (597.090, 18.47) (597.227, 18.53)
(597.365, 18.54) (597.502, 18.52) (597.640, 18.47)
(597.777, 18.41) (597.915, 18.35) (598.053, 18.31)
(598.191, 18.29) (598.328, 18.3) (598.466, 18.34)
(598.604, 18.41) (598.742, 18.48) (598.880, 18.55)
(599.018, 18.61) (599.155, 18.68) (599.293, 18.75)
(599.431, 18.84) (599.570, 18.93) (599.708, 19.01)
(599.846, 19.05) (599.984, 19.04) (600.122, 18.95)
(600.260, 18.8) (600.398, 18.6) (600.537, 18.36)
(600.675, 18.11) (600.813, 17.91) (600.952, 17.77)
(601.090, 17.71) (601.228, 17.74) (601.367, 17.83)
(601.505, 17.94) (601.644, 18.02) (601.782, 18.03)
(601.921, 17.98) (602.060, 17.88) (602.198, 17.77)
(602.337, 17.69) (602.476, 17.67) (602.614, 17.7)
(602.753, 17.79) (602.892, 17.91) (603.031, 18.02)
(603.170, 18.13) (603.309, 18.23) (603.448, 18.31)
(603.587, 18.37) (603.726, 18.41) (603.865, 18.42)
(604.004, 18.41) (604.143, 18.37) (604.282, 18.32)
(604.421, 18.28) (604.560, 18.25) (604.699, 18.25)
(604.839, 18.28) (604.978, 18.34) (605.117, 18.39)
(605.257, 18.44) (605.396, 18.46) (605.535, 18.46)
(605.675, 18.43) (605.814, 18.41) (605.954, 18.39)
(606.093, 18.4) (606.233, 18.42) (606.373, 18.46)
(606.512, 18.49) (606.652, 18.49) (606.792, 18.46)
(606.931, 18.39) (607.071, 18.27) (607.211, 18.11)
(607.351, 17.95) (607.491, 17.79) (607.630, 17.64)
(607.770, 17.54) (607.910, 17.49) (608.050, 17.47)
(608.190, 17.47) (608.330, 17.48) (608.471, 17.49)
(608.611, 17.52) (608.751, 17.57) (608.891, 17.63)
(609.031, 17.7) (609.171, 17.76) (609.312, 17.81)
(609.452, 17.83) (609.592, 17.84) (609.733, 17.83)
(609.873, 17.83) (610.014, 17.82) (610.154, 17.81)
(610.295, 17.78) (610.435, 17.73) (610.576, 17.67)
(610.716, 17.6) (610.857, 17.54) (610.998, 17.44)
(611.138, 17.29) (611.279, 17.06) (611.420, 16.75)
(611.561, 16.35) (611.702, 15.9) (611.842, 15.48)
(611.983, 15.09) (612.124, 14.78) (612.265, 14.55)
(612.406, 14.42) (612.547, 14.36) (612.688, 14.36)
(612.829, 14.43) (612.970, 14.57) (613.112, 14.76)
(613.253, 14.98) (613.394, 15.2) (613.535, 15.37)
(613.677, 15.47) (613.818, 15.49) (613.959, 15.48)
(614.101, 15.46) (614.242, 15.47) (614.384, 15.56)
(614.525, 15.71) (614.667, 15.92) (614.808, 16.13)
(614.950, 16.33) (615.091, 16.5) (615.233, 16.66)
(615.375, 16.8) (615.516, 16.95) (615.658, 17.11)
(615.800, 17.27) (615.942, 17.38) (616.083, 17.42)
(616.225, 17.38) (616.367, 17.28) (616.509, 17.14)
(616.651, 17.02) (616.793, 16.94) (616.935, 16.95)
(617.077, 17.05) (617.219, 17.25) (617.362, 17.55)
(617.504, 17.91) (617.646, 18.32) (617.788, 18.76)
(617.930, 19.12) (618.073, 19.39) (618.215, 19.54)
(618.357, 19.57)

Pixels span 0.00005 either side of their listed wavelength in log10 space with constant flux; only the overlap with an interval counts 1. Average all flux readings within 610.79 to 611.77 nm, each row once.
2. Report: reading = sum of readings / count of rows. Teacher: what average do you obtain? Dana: 16.9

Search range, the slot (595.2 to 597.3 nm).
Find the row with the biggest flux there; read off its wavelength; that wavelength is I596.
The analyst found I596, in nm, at 595.991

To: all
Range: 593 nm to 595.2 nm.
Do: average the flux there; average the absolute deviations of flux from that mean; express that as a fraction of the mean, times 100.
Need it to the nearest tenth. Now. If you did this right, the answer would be 1.3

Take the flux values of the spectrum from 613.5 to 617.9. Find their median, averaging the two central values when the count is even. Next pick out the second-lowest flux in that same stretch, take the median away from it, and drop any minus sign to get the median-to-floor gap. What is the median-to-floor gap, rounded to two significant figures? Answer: 1.5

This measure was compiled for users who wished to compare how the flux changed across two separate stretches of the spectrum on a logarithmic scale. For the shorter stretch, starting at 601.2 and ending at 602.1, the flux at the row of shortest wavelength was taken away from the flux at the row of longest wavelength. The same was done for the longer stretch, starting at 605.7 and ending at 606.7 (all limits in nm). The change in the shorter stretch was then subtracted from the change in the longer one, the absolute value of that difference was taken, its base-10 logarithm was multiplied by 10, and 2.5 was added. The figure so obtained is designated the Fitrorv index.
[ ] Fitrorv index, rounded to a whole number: -10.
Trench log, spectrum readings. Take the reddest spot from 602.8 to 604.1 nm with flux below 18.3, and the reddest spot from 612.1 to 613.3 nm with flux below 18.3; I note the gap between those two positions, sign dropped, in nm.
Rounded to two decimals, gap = 9.94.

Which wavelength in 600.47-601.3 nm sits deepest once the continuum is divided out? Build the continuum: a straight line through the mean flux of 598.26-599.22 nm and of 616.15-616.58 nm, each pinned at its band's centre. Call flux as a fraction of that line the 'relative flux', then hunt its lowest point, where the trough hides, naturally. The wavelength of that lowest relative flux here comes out 601.090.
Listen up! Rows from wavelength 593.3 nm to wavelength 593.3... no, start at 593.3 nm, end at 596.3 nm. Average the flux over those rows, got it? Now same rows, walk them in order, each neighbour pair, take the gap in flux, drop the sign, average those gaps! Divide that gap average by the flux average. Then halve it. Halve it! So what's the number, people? 0.0030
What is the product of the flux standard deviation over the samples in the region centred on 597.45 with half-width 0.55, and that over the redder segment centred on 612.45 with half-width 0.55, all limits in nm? 0.02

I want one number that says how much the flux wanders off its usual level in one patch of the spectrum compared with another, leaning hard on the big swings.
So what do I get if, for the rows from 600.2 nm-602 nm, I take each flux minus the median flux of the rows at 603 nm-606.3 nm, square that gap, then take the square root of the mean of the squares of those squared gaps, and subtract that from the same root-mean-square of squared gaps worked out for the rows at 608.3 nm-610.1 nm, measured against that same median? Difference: 0.3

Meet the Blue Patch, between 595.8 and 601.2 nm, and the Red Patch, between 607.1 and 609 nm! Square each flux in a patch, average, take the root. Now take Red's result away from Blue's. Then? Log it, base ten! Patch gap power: -0.1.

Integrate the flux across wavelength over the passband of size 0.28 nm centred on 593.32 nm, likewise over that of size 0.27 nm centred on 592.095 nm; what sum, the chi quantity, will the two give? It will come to 10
